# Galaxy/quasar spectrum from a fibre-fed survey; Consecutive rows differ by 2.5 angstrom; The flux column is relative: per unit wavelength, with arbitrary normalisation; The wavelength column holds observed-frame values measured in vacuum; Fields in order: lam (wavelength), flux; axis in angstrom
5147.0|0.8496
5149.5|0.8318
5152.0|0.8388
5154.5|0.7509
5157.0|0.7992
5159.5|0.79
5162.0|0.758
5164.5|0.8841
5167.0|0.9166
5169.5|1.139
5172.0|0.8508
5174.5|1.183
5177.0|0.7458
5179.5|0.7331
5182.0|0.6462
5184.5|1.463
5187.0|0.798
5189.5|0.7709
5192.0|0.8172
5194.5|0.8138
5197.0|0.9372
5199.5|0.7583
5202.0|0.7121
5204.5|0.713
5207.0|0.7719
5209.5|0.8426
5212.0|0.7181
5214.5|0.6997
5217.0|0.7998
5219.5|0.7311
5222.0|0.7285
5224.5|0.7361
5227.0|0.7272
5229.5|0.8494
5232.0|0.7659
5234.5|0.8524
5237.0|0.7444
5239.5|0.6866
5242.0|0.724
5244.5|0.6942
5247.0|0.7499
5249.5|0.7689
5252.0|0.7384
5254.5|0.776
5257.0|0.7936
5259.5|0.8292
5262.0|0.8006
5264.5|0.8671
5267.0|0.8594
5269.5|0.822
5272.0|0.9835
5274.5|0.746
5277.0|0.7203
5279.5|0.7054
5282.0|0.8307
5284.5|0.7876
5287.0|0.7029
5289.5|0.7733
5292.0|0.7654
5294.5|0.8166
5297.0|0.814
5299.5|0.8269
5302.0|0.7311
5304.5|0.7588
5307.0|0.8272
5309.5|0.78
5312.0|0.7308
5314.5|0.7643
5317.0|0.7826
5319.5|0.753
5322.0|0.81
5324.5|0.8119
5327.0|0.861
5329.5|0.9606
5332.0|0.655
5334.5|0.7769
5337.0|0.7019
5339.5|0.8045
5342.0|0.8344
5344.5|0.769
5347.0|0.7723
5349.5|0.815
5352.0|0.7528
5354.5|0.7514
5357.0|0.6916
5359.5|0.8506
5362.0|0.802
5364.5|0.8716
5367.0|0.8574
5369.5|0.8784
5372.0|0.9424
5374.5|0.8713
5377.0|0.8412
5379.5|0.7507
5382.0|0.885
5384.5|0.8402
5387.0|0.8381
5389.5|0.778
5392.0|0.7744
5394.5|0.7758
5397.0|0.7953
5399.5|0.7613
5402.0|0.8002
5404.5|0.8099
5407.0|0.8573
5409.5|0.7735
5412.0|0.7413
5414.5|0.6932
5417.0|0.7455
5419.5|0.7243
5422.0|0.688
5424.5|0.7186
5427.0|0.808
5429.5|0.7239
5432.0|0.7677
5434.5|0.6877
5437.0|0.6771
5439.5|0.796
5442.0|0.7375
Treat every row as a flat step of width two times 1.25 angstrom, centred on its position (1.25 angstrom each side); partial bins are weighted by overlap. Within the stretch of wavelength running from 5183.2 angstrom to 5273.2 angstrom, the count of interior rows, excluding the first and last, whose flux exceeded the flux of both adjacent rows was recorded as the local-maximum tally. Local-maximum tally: 11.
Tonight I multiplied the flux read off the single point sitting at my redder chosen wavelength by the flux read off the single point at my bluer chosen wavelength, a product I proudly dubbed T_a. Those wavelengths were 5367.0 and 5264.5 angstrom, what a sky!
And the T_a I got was 0.74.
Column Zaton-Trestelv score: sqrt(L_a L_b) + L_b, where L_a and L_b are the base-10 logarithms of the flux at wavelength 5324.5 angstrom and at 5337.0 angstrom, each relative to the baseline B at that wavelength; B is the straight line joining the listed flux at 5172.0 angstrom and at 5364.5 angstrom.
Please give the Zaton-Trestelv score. -0.041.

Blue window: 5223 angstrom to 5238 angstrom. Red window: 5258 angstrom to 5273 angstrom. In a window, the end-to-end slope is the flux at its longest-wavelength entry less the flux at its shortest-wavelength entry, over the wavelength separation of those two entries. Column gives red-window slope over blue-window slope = 18.6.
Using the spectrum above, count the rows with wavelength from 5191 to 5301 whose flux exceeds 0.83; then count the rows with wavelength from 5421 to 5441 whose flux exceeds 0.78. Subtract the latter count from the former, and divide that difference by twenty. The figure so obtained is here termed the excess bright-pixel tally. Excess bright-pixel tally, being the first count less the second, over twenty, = 0.30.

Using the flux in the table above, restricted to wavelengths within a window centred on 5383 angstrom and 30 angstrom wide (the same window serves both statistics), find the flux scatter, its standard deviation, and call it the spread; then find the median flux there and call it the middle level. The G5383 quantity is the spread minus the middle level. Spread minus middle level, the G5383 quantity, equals -0.78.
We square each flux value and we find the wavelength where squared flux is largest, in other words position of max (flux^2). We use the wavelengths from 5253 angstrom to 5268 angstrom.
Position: 5264.5 angstrom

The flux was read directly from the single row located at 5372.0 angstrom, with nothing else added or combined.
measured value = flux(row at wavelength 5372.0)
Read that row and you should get 0.9424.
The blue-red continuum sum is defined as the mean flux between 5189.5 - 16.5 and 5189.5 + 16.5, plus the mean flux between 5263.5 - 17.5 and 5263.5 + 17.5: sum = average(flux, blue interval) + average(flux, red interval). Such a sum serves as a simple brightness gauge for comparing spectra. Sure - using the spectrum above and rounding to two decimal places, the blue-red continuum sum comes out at 1.65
